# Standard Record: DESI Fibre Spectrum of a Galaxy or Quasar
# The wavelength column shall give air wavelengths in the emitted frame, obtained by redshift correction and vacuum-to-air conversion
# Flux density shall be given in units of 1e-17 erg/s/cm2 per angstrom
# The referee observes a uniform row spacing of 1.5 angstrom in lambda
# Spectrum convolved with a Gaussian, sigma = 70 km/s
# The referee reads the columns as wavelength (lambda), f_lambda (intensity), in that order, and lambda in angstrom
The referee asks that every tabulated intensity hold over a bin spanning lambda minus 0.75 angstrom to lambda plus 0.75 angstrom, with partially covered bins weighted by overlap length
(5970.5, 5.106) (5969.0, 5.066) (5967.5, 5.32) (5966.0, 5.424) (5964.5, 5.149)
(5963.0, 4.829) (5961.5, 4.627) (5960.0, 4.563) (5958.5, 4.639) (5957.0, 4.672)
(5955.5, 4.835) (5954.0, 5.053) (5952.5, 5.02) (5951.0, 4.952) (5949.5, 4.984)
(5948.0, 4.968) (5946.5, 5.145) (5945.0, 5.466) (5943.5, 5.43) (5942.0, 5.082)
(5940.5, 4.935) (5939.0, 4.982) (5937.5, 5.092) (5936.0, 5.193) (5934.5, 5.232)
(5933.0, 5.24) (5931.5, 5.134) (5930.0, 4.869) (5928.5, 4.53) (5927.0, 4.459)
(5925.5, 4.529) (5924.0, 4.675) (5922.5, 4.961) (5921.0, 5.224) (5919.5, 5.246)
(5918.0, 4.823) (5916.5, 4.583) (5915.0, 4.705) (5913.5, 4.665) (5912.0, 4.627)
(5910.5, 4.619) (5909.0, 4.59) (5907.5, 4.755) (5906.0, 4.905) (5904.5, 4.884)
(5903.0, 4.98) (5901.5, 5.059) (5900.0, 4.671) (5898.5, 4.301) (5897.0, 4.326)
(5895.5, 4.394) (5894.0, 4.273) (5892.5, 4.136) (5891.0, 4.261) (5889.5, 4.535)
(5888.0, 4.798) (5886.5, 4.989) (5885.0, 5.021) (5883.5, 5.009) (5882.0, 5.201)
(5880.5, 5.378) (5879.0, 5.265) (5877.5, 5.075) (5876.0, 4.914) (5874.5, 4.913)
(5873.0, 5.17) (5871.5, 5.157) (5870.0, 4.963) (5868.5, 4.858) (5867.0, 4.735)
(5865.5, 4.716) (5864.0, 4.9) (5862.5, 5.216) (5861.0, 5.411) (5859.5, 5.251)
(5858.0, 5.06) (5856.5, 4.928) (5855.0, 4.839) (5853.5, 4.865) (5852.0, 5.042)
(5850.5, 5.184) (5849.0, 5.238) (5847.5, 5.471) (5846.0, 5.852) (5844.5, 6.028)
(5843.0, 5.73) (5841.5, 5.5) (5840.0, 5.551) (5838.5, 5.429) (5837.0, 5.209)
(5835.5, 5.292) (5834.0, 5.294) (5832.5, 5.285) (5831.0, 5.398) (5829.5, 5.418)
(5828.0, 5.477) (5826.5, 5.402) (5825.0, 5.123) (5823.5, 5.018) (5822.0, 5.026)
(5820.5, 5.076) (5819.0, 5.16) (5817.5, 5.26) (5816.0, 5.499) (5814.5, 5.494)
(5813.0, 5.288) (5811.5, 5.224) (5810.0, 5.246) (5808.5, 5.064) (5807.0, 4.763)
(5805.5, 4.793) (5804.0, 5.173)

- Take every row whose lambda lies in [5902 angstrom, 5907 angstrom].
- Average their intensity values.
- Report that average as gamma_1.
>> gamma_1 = 4.92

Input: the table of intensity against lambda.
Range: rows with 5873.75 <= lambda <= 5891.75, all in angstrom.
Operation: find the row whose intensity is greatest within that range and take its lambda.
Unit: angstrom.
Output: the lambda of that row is 5880.5 angstrom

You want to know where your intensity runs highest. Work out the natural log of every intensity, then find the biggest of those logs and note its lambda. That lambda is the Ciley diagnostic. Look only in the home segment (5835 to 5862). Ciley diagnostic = 5844.5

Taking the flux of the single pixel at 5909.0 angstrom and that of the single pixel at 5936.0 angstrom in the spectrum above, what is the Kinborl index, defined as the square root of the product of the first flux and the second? 4.88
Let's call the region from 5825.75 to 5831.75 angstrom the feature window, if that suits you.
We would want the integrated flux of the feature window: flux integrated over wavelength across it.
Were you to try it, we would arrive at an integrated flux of 32.5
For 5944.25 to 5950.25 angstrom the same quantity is 30.8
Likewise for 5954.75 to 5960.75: 28.1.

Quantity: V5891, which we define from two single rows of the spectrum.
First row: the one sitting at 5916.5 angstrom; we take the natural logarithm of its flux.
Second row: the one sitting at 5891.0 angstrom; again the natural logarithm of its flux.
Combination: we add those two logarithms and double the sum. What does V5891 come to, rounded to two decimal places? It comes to 5.94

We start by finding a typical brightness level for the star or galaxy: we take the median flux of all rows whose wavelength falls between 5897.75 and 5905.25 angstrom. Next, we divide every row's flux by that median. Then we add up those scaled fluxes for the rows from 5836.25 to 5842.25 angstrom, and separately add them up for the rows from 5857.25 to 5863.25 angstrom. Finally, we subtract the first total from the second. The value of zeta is -0.15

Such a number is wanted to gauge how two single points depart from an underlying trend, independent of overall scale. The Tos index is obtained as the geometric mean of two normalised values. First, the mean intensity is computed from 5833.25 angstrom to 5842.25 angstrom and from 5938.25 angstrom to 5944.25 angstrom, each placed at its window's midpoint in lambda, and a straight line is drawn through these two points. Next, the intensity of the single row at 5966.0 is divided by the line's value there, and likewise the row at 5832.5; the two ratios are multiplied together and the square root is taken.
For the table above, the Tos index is 1.03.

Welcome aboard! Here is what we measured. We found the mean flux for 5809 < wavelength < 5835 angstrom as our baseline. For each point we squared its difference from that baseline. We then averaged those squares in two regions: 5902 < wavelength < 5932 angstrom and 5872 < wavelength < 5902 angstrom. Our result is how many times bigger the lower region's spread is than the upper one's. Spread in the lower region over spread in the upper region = 1.3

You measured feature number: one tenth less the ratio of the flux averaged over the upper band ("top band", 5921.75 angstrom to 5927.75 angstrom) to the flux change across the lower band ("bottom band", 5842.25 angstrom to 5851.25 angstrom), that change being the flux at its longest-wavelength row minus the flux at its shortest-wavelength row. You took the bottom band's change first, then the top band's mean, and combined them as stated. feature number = 9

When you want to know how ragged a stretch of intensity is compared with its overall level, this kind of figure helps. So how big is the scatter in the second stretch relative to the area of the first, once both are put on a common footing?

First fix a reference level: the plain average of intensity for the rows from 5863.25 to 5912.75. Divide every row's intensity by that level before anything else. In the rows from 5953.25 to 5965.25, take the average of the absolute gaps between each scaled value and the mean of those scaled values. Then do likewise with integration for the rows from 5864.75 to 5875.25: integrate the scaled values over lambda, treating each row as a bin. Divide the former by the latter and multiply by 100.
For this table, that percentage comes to 0.330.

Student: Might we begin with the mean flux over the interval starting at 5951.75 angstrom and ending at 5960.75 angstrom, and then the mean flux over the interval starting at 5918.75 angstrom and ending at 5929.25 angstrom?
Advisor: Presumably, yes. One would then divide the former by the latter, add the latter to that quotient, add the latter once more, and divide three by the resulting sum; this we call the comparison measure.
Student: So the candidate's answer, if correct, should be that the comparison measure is 0.283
